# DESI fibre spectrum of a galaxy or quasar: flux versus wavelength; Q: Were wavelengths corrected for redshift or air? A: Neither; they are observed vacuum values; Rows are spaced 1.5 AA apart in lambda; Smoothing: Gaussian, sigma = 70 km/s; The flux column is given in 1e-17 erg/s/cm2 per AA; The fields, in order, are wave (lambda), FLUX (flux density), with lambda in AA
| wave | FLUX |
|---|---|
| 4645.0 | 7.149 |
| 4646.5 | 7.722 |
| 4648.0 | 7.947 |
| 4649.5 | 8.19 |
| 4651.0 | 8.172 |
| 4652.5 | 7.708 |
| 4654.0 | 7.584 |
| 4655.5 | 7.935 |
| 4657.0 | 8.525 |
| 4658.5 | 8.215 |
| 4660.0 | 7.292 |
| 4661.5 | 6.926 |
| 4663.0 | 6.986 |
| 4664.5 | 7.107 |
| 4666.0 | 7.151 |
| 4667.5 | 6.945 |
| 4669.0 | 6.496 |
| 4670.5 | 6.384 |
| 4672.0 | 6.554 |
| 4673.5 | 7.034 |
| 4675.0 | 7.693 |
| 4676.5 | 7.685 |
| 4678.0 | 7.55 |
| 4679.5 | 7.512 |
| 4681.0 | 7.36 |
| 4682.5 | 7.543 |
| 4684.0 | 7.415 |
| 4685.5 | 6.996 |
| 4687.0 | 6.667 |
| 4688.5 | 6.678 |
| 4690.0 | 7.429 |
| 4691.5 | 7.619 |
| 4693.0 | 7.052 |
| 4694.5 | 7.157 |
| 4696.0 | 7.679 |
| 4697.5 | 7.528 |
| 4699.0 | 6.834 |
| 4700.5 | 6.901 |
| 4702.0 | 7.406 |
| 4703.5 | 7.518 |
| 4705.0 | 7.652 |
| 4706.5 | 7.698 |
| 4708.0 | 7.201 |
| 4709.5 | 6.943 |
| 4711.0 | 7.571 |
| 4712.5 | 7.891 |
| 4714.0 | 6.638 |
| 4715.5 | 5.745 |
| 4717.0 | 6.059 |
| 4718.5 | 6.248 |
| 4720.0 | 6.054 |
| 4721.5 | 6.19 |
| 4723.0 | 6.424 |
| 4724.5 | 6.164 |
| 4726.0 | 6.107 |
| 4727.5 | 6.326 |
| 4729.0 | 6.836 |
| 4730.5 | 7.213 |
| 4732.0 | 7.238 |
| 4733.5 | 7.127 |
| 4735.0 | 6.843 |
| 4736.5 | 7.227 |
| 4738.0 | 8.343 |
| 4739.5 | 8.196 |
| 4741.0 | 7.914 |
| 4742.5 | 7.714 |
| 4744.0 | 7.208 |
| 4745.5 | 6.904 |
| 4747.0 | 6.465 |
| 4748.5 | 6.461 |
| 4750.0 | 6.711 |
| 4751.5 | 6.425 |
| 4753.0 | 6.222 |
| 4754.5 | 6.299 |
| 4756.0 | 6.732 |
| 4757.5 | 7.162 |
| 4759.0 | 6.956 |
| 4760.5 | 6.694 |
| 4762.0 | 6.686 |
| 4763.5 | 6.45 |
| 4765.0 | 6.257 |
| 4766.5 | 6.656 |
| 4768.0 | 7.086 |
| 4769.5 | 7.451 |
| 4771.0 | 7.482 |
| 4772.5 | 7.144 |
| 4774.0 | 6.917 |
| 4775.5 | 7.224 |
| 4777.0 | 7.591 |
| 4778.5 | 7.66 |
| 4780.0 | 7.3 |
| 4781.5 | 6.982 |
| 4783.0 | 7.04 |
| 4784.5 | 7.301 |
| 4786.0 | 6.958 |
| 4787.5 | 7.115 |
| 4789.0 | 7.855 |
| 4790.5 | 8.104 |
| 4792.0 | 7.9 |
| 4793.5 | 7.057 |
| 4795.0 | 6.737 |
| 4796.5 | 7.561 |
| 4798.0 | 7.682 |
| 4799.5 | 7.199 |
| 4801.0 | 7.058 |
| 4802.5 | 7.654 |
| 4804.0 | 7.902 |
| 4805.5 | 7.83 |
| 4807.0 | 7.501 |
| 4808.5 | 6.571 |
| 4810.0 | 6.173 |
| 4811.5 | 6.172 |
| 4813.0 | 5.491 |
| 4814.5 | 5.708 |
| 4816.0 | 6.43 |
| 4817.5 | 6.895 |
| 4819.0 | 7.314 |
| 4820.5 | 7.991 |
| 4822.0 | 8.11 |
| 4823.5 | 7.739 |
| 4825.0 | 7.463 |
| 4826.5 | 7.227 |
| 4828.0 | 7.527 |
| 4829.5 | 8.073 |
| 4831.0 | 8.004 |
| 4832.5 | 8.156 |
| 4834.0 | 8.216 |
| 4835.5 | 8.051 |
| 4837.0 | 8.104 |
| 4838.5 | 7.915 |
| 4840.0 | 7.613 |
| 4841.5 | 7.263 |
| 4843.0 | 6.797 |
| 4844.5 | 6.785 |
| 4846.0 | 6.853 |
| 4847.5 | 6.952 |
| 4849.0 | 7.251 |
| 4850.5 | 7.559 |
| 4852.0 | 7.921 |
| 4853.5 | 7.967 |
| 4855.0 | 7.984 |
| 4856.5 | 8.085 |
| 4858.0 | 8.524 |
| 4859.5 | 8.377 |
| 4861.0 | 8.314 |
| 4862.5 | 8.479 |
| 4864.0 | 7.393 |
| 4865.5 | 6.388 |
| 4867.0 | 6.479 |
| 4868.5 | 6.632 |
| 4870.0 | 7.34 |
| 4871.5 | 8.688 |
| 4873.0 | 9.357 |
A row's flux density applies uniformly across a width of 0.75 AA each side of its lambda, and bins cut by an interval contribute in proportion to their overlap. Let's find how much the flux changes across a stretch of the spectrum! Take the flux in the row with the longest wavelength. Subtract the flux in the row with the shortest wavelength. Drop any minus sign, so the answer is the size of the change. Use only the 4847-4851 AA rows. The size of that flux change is 0.61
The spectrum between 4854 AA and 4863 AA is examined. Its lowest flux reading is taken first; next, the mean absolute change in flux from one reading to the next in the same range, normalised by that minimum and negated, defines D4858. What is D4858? -0.023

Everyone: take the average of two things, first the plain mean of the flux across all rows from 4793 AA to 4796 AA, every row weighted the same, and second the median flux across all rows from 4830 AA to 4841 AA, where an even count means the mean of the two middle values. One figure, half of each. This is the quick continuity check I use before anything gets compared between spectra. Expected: 7.5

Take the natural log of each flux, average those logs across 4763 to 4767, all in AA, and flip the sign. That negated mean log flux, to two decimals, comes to -1.86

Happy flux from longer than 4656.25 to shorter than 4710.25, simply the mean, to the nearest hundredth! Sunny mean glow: 7.26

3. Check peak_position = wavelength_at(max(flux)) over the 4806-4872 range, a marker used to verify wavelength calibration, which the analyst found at 4871.5 AA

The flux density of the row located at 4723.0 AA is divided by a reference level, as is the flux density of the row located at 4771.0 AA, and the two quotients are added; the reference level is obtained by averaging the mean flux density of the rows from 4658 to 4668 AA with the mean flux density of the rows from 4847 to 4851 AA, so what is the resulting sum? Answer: 1.92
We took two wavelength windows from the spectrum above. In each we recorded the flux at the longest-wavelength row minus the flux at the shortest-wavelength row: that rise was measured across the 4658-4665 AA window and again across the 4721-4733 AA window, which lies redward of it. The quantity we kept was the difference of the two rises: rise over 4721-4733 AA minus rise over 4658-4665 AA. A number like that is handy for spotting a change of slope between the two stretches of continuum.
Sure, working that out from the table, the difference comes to 2.2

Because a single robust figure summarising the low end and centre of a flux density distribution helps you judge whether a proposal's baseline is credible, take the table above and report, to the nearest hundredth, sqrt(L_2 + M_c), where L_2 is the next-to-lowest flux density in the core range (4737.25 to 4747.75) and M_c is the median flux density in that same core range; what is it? 3.82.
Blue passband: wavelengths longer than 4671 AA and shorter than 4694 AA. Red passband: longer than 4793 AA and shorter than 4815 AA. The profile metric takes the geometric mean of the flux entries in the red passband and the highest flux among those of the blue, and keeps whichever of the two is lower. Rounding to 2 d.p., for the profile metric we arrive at 6.91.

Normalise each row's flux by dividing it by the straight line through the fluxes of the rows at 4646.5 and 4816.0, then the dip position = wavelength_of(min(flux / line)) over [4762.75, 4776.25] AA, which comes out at 4765.0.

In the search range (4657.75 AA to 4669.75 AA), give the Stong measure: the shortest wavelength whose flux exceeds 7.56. 4658.5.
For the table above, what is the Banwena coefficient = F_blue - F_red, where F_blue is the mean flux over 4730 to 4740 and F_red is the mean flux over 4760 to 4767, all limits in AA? 0.9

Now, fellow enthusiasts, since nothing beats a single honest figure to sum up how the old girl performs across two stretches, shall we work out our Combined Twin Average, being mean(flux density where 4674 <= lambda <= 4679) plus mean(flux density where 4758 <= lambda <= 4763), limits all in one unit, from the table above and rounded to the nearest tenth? 14.4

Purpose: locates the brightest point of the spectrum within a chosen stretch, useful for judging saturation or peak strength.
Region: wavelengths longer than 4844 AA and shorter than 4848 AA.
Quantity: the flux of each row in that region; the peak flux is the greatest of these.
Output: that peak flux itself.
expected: 6.952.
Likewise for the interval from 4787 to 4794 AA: 8.104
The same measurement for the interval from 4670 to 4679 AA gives 7.693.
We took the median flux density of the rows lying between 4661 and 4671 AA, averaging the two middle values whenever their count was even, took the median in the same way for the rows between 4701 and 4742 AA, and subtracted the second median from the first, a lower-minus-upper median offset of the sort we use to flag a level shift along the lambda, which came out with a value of -0.2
